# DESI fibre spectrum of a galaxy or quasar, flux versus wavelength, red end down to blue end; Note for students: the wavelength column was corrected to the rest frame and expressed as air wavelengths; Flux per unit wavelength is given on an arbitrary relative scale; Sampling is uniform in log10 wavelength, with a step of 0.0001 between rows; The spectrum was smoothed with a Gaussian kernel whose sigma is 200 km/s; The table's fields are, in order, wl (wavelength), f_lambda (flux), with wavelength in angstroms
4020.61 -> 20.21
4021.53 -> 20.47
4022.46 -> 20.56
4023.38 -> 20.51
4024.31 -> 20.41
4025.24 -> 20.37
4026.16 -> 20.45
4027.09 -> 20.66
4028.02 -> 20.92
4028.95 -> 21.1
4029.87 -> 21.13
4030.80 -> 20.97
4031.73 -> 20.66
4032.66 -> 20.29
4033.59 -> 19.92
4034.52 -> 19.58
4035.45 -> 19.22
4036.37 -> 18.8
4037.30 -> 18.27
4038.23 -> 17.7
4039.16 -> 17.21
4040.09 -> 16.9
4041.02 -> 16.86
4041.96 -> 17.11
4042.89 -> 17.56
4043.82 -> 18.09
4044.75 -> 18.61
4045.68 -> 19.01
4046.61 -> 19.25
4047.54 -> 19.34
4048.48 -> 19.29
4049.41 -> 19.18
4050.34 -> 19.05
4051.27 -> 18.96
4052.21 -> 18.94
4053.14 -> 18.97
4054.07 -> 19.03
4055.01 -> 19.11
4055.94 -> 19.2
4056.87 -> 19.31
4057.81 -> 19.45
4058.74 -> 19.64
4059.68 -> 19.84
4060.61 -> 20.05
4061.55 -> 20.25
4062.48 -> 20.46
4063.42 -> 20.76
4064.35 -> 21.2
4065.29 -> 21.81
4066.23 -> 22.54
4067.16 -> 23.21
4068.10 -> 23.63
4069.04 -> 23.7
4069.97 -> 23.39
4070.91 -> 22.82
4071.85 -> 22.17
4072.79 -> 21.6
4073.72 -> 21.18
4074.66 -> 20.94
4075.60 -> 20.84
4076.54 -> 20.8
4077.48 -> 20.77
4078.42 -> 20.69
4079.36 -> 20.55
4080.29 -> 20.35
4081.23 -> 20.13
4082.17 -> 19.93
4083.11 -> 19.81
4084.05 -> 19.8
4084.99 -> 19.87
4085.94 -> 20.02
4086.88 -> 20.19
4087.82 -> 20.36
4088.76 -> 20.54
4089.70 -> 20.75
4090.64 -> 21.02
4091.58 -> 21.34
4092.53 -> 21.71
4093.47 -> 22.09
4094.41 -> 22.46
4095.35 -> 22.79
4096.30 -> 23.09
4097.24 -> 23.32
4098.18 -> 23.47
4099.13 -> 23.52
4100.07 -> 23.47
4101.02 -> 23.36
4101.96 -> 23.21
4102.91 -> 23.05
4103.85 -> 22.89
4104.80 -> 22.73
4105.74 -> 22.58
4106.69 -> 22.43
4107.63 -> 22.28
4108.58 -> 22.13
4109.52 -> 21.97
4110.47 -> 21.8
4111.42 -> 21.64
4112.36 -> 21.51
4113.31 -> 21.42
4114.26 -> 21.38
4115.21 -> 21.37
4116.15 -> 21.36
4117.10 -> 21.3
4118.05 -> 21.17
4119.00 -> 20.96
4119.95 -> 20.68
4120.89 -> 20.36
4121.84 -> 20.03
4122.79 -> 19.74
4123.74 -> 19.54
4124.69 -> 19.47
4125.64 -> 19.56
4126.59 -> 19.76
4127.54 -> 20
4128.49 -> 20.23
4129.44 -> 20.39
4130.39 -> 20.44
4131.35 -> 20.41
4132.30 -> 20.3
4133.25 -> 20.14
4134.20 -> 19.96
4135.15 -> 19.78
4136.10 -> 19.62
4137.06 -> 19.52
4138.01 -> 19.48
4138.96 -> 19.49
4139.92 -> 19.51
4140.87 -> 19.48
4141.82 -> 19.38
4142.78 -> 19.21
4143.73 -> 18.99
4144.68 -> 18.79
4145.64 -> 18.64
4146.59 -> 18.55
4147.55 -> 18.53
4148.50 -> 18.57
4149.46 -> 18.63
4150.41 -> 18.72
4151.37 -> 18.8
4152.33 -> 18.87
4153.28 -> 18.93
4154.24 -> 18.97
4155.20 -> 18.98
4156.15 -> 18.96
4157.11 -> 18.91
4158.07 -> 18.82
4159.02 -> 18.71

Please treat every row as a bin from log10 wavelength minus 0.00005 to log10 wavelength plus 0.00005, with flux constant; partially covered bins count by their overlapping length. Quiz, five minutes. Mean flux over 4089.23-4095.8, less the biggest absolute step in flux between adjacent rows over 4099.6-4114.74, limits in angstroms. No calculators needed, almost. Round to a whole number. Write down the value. 22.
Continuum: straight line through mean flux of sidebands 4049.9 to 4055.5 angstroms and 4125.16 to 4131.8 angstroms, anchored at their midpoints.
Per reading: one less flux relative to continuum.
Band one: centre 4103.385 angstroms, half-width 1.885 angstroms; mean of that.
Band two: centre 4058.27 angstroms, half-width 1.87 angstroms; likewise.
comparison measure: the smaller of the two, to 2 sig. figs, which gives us -0.16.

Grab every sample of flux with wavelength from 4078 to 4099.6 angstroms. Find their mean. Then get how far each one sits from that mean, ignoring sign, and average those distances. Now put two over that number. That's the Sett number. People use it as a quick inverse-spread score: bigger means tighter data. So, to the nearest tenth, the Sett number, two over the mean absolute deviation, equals 1.8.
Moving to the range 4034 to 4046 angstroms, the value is 2.6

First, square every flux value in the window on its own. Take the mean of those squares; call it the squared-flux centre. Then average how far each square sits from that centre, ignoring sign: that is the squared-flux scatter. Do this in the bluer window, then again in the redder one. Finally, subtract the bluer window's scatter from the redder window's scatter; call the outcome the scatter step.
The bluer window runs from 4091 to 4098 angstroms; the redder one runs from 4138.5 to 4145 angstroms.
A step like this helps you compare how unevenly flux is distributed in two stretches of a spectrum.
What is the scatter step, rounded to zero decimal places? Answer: -17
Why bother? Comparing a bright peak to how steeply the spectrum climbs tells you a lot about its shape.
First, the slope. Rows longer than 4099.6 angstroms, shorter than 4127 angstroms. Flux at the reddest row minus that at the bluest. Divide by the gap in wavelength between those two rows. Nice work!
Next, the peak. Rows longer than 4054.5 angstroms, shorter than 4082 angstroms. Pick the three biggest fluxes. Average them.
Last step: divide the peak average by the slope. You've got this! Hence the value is -169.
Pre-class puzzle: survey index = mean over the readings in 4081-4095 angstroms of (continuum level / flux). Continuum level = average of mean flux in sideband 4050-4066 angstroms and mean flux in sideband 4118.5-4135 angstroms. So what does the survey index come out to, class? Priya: 0.97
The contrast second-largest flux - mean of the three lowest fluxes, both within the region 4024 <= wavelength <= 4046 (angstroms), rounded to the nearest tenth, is 4.1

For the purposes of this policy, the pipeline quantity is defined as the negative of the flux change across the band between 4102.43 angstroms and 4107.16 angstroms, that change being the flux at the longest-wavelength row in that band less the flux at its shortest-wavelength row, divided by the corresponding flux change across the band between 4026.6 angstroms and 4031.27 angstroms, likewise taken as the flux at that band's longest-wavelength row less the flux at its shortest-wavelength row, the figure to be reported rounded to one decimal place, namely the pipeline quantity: 2.0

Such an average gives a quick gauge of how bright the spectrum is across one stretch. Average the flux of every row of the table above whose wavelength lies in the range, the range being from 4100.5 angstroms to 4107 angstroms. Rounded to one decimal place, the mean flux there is 22.9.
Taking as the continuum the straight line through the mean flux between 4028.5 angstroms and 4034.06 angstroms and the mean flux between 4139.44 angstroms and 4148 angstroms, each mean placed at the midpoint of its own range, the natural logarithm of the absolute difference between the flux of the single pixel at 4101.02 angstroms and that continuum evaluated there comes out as 1.3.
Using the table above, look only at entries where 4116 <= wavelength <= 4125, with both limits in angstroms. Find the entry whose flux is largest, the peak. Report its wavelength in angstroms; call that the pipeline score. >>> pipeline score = 4116.15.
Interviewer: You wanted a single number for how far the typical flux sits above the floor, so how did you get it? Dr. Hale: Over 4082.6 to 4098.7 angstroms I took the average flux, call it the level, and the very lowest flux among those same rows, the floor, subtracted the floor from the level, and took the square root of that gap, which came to 1.24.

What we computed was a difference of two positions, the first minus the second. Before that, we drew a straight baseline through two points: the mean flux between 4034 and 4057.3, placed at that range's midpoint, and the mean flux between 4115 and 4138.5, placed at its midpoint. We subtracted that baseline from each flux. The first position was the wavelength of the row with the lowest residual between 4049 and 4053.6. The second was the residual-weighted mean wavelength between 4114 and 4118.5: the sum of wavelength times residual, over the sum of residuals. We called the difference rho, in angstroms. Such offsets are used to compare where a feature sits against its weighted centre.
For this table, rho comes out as -63.8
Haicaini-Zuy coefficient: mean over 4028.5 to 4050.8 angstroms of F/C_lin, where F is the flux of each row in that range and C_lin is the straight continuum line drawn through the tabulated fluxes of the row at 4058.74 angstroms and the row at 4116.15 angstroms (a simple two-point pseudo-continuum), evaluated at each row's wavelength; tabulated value 0.99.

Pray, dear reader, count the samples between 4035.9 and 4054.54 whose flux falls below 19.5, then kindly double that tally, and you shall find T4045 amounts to 40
